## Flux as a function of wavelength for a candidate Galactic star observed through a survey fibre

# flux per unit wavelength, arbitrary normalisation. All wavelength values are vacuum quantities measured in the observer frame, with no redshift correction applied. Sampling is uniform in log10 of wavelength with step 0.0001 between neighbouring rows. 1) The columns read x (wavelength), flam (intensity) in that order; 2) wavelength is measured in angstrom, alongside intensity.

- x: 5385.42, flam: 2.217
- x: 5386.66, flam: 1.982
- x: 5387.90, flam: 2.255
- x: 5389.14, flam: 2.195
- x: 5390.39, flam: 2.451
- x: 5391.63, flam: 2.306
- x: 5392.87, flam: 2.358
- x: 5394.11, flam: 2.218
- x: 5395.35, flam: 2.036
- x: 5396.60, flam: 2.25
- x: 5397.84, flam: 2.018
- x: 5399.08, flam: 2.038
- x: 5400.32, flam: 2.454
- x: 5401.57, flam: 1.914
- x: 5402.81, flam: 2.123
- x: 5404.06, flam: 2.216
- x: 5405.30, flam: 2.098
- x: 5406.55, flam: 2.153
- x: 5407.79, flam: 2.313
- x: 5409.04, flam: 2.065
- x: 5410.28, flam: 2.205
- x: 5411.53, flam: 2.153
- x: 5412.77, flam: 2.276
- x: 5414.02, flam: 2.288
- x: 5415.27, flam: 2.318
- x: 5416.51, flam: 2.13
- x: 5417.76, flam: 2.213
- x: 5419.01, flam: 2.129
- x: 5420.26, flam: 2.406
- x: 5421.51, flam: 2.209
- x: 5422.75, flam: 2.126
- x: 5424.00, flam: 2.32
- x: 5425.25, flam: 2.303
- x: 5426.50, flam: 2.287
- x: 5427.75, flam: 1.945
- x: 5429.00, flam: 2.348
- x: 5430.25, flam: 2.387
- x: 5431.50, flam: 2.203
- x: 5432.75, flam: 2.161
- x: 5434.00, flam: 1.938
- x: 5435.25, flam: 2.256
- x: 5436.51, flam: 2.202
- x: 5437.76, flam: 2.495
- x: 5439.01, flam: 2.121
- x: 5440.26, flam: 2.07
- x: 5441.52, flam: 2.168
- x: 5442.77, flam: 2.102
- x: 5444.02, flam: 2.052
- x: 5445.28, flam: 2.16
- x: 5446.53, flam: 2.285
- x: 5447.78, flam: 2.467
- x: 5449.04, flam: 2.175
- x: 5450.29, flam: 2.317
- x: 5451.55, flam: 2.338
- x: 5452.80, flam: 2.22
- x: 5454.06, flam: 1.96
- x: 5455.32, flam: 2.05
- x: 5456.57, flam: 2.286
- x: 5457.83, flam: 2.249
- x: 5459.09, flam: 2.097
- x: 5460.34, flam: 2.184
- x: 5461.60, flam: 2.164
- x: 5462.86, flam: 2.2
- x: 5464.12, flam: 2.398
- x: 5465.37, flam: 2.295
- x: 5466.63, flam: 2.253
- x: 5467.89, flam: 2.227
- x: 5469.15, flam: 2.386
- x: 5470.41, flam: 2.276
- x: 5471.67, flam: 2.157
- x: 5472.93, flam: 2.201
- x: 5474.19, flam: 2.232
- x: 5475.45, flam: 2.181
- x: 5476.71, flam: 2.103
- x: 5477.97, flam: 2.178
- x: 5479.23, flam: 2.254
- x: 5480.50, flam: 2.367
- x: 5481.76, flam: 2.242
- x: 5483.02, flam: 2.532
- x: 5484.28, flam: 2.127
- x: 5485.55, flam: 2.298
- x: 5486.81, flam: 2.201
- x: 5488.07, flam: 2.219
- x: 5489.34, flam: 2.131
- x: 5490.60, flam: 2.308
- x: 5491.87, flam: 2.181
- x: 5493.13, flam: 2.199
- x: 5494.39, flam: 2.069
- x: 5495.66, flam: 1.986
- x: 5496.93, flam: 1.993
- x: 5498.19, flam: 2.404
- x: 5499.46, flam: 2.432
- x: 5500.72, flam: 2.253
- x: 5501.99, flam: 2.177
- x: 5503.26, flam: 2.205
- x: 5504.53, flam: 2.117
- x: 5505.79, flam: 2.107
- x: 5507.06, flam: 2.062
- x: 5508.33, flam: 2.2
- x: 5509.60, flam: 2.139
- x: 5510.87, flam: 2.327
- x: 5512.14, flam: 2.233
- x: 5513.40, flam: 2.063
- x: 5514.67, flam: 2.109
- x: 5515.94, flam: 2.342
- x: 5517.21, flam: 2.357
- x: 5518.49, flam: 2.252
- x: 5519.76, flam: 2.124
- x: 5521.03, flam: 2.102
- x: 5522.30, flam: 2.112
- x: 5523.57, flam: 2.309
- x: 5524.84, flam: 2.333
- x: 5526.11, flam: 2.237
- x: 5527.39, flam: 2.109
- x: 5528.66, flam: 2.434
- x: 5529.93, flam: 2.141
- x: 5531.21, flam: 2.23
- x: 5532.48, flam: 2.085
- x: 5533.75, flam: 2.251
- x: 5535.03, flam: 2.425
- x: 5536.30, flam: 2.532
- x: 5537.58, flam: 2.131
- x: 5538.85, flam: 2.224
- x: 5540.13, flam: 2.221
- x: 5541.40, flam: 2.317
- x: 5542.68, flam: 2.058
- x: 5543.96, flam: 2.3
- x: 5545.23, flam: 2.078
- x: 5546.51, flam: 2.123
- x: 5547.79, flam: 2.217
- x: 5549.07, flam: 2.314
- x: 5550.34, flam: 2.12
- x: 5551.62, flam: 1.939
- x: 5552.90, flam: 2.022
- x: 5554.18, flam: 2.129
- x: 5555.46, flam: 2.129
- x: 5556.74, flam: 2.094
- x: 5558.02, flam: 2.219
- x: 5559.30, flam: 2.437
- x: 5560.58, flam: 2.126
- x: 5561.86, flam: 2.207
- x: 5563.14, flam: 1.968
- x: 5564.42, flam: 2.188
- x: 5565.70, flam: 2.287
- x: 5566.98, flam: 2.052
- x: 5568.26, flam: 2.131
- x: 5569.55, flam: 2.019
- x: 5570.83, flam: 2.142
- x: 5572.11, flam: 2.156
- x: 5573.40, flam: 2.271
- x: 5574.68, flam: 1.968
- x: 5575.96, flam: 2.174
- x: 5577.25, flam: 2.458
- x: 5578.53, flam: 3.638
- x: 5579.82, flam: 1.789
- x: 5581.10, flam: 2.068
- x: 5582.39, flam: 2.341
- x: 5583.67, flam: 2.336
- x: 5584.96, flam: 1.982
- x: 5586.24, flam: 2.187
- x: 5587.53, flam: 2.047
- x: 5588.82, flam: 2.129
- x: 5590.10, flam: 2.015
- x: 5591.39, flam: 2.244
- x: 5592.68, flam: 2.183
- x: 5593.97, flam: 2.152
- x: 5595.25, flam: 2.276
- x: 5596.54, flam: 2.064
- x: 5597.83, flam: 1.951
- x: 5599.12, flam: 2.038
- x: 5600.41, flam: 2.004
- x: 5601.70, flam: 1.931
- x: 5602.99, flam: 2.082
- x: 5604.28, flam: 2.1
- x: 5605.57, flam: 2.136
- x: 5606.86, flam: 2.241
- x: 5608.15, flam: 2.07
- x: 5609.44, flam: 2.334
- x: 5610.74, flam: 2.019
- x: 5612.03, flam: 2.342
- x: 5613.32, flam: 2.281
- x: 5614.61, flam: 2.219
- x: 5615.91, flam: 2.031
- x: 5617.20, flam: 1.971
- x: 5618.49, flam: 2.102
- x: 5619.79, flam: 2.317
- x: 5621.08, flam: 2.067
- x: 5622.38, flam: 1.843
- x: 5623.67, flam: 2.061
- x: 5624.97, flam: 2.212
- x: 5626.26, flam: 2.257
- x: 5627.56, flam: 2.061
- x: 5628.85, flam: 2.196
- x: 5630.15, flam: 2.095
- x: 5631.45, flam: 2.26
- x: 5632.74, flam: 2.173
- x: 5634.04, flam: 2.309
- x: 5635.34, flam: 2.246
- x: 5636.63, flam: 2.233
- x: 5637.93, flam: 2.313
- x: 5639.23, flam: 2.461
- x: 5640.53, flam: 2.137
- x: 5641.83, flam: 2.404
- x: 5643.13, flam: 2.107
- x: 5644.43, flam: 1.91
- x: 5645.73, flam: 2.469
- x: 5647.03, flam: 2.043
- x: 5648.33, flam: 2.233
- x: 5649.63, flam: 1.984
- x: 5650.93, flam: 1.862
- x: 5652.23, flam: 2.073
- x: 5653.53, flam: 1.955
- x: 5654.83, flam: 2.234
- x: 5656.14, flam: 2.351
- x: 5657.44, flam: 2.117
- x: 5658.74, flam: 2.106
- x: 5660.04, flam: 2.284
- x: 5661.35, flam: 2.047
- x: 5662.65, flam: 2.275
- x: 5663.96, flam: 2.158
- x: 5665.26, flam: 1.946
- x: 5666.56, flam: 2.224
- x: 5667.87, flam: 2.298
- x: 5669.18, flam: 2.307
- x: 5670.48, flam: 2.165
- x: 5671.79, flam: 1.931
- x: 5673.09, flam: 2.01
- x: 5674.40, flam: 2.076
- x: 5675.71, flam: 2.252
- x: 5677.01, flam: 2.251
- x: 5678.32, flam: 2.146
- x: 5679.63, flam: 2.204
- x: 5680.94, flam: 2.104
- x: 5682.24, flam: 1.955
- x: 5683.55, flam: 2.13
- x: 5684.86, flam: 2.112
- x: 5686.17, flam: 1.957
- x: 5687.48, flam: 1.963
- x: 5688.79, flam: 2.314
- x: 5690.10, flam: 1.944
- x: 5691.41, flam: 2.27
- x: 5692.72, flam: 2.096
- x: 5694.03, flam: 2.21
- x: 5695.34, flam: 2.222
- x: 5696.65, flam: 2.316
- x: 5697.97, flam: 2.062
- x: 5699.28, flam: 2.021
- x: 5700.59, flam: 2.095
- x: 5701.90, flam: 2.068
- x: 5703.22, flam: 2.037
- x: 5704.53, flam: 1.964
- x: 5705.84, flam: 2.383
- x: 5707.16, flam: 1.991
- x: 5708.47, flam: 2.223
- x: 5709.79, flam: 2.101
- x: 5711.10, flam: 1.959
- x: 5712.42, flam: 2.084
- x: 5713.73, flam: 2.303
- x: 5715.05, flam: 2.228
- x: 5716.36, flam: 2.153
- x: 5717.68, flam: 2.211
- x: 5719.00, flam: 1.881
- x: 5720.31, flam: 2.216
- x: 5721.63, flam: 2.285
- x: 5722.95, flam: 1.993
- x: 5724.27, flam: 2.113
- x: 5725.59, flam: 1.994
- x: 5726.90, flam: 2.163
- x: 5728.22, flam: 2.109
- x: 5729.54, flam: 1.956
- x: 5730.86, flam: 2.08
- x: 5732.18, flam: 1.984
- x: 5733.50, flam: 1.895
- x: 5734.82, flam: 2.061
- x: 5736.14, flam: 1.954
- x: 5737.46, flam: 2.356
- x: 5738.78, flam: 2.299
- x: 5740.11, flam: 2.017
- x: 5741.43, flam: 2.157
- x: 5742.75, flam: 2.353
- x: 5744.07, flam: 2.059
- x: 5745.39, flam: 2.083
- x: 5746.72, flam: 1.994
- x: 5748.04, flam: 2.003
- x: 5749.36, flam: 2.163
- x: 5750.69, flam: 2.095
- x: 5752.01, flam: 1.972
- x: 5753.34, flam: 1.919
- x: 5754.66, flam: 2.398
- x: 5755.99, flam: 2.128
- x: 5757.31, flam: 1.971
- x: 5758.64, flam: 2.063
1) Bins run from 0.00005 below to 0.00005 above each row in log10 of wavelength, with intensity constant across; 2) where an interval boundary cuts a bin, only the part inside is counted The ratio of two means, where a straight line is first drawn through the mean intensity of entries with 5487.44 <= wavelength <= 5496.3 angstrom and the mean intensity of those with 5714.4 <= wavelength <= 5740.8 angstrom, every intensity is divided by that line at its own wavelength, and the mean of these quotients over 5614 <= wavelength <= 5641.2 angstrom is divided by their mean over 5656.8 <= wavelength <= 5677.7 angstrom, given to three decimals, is 1.003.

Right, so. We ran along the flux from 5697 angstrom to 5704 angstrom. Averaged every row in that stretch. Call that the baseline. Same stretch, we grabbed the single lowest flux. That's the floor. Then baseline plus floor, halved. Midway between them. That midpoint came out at 2.04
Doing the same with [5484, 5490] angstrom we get 2.16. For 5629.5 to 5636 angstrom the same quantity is 2.16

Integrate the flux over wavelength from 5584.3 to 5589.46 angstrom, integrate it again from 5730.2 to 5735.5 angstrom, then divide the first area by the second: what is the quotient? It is 1.01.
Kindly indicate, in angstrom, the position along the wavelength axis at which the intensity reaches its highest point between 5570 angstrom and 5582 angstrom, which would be 5578.53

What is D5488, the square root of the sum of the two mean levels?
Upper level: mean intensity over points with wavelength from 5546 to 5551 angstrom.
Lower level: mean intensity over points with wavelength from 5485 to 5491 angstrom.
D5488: 2.10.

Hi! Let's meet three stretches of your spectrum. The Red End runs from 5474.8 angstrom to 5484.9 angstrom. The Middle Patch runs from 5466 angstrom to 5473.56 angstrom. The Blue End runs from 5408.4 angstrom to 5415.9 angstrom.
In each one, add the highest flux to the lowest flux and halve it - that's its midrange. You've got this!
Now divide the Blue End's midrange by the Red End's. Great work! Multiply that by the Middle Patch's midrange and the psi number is 2.15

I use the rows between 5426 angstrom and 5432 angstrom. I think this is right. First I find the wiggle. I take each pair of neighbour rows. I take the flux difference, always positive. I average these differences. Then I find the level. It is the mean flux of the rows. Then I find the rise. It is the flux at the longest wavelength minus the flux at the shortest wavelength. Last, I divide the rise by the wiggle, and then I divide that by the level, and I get -0.2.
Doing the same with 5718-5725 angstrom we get 0.5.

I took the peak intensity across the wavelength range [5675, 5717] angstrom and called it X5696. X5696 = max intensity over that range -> 2.383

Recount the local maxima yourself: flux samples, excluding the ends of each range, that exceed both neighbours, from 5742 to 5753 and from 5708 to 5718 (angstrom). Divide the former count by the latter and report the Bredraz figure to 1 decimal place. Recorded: 2.0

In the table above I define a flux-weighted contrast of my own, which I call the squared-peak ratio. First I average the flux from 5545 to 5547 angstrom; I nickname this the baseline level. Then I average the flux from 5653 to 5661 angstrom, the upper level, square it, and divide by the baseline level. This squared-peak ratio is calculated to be 2.25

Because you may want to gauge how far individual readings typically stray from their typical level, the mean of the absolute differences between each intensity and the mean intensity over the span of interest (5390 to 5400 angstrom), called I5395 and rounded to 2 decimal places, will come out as 0.13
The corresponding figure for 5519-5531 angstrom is 0.10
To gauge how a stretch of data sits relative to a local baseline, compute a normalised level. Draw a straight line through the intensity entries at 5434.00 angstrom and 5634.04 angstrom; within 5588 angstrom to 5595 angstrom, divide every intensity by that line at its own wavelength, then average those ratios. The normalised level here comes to 0.96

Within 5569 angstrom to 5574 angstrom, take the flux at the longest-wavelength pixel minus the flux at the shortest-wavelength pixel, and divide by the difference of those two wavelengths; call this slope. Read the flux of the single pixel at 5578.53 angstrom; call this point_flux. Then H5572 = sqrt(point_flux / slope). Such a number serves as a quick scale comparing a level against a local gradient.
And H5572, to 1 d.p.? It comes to 7.5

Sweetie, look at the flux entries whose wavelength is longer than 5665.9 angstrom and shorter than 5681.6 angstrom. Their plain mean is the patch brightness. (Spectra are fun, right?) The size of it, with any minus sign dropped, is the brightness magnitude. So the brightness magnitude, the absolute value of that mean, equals 2.16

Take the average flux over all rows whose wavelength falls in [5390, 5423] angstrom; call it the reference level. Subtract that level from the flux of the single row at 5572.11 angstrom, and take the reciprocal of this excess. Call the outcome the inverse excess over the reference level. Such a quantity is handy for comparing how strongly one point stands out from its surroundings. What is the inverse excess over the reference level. -22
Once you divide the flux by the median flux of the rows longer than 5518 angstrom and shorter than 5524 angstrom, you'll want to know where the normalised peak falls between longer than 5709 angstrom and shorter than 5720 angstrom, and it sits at 5713.73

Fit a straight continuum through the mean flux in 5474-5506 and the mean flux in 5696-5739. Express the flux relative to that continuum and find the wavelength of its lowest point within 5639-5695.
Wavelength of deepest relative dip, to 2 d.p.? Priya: 5650.93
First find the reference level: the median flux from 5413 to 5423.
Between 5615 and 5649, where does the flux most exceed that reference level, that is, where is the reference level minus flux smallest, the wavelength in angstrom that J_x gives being 5645.73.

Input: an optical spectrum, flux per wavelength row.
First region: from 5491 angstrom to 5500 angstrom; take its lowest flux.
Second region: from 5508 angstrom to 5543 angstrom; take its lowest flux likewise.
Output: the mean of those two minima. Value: 2.022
